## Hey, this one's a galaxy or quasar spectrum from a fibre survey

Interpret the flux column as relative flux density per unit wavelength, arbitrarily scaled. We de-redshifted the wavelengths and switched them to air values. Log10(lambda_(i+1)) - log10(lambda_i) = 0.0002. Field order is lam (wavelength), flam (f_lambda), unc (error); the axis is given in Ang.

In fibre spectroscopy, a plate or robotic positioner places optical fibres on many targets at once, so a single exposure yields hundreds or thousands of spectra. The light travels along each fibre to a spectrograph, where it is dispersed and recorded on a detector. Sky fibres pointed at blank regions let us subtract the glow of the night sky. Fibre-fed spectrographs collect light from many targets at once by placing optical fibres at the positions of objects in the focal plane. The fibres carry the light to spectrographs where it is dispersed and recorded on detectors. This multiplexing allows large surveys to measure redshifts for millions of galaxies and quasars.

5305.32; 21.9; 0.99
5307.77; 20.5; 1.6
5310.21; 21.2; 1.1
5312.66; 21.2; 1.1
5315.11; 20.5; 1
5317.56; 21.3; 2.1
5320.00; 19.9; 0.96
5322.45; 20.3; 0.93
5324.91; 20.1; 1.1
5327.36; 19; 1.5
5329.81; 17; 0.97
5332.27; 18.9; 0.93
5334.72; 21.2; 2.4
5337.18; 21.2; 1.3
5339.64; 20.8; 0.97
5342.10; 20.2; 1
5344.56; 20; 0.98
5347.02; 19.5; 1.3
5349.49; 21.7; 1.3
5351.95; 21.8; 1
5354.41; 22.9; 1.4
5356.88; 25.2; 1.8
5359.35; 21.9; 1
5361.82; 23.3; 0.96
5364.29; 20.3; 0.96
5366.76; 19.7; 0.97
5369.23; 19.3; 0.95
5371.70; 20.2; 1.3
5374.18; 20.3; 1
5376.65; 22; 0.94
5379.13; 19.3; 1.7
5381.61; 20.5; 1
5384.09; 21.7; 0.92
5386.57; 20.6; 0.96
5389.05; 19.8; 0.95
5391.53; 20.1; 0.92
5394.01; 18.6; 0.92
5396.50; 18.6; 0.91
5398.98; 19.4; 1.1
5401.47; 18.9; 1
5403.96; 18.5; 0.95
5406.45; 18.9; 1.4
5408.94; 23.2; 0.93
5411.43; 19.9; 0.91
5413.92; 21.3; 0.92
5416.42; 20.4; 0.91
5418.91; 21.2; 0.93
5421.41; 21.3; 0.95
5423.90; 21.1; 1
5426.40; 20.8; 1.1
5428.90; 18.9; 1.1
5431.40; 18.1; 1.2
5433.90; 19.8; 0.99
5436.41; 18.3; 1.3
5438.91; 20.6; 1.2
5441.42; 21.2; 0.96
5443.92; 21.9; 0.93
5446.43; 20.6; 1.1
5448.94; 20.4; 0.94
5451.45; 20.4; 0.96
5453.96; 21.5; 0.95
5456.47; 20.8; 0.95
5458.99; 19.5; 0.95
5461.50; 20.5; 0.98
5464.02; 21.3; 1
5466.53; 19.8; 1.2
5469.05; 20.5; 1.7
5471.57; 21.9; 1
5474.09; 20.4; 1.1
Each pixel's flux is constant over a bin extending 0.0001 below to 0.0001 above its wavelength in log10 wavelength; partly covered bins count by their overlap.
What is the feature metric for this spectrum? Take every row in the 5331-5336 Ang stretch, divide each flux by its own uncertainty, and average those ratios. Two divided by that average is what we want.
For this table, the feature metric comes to 0.137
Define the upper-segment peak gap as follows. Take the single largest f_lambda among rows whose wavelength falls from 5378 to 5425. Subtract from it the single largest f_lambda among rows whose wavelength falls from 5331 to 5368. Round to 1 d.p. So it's -2.0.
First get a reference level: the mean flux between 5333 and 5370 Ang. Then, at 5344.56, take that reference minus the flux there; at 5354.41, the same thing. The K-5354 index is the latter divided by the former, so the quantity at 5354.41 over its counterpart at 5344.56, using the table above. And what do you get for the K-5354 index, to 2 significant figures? -1.3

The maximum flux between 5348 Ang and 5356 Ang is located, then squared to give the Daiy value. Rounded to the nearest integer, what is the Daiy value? 524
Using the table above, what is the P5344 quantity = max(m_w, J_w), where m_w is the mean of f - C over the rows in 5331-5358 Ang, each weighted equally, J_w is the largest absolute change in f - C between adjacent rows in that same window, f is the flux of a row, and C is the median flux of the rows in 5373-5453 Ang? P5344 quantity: 2.3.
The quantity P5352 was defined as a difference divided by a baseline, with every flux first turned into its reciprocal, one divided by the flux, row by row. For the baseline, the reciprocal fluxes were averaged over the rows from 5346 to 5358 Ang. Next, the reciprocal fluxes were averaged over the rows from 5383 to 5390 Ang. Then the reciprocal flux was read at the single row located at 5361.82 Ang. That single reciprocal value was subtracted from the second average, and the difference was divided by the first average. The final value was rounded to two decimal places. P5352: 0.12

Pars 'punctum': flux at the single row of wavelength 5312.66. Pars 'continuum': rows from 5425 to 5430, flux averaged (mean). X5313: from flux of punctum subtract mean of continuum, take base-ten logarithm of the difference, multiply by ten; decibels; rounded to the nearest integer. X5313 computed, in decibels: 1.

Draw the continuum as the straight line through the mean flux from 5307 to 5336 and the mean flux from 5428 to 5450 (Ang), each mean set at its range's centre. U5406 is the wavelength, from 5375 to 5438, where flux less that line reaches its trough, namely 5431.40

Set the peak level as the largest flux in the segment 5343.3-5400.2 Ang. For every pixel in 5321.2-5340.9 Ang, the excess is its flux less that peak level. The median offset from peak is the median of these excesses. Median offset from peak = -5.0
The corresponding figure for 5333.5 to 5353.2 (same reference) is -4.2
